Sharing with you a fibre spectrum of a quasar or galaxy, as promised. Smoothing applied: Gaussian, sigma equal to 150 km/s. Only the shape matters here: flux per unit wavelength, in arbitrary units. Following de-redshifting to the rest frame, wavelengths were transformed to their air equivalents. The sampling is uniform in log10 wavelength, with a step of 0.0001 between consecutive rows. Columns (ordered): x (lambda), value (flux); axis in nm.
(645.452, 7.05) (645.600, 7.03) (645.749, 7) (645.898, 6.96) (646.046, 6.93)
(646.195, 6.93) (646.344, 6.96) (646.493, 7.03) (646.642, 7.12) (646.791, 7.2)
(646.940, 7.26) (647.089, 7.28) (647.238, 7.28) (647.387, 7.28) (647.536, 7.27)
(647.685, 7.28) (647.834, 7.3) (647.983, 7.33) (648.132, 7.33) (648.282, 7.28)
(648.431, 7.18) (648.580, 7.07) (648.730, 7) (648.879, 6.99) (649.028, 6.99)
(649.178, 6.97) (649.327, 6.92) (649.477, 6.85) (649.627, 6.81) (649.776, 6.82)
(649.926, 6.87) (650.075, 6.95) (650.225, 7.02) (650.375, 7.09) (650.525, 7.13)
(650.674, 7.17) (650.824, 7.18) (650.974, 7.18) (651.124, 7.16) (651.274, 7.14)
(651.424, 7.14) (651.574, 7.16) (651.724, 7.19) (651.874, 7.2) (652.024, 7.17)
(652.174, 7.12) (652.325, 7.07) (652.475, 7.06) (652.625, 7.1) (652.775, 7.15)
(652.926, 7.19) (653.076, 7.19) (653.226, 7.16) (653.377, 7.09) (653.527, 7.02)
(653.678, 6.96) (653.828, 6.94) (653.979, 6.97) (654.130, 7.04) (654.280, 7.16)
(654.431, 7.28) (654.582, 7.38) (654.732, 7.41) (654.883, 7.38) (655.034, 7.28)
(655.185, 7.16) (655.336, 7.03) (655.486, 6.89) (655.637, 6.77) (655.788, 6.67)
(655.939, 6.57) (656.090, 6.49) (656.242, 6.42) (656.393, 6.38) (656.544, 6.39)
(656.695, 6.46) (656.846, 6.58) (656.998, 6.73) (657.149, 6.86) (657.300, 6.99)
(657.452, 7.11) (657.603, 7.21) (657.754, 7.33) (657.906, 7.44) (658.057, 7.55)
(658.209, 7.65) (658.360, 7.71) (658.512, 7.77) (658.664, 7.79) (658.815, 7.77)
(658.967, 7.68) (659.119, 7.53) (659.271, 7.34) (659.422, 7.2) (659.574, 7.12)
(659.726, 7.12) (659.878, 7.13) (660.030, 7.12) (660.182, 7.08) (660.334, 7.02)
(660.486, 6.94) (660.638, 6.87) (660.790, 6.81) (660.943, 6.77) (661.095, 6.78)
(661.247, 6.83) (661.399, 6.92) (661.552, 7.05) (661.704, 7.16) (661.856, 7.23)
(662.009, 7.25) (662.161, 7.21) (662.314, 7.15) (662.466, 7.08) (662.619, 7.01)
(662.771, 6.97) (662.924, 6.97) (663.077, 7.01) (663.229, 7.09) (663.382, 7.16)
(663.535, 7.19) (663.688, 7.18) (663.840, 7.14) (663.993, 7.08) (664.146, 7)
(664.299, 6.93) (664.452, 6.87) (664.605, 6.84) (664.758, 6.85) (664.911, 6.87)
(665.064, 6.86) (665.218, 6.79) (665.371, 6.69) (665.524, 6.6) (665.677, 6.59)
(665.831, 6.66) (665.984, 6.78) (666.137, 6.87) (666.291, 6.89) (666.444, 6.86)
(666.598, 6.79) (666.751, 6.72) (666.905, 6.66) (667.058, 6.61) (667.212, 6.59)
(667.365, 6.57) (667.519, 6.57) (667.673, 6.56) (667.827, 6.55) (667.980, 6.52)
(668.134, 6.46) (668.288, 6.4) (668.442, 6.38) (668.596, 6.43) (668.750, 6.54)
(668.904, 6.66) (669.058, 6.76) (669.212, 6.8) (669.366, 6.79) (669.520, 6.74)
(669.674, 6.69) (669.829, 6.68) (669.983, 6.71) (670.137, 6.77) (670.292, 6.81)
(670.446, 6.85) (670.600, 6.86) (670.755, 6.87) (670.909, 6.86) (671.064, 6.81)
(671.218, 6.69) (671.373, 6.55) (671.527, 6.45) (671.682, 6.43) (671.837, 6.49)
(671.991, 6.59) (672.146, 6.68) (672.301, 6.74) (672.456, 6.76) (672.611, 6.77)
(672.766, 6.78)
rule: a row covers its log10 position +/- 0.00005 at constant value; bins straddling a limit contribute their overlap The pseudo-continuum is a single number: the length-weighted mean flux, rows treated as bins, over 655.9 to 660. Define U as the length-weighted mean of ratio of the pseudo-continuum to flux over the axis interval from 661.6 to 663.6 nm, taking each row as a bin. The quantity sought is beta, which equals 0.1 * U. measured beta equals 0.100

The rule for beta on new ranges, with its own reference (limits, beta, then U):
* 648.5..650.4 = 0.103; 1.03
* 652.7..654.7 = 0.100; 1.00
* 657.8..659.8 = 0.095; 0.95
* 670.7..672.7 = 0.107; 1.07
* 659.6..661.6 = 0.102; 1.02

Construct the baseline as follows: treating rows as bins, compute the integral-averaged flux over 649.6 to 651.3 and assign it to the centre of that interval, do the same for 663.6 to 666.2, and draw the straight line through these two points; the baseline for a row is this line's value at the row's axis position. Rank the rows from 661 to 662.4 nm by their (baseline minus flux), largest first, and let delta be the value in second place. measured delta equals 0.08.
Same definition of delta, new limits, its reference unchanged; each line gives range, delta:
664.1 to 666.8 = 0.25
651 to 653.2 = -0.05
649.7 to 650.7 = 0.19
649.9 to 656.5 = 0.55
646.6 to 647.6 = -0.10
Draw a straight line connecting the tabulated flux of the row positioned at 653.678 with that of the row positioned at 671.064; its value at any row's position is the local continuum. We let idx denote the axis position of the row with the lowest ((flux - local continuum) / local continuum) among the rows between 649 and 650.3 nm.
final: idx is 649.627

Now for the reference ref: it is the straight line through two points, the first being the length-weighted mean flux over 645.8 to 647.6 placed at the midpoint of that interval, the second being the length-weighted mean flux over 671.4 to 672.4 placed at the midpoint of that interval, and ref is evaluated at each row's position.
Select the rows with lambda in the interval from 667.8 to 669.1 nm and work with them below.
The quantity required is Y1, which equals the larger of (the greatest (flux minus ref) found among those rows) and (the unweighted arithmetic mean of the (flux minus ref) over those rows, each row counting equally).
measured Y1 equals 0.13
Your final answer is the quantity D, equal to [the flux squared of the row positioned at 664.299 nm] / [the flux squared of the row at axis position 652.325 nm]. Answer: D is 0.96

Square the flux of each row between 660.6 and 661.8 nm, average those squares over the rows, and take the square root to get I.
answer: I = 6.90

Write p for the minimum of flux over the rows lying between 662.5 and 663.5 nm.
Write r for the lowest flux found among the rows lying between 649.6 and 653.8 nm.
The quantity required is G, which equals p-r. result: 0.16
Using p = 6.97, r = 6.81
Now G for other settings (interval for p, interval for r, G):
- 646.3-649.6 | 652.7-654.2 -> -0.09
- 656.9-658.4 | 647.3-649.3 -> -0.24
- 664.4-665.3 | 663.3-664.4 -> -0.14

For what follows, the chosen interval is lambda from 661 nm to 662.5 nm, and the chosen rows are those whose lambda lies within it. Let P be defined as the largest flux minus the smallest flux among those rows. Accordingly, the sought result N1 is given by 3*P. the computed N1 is 1.4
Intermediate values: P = 0.47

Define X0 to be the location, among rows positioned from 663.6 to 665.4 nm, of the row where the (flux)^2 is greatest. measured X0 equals 663.688 nm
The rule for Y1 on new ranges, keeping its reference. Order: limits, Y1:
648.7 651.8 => 0.18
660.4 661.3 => 0.12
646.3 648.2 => 0.24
